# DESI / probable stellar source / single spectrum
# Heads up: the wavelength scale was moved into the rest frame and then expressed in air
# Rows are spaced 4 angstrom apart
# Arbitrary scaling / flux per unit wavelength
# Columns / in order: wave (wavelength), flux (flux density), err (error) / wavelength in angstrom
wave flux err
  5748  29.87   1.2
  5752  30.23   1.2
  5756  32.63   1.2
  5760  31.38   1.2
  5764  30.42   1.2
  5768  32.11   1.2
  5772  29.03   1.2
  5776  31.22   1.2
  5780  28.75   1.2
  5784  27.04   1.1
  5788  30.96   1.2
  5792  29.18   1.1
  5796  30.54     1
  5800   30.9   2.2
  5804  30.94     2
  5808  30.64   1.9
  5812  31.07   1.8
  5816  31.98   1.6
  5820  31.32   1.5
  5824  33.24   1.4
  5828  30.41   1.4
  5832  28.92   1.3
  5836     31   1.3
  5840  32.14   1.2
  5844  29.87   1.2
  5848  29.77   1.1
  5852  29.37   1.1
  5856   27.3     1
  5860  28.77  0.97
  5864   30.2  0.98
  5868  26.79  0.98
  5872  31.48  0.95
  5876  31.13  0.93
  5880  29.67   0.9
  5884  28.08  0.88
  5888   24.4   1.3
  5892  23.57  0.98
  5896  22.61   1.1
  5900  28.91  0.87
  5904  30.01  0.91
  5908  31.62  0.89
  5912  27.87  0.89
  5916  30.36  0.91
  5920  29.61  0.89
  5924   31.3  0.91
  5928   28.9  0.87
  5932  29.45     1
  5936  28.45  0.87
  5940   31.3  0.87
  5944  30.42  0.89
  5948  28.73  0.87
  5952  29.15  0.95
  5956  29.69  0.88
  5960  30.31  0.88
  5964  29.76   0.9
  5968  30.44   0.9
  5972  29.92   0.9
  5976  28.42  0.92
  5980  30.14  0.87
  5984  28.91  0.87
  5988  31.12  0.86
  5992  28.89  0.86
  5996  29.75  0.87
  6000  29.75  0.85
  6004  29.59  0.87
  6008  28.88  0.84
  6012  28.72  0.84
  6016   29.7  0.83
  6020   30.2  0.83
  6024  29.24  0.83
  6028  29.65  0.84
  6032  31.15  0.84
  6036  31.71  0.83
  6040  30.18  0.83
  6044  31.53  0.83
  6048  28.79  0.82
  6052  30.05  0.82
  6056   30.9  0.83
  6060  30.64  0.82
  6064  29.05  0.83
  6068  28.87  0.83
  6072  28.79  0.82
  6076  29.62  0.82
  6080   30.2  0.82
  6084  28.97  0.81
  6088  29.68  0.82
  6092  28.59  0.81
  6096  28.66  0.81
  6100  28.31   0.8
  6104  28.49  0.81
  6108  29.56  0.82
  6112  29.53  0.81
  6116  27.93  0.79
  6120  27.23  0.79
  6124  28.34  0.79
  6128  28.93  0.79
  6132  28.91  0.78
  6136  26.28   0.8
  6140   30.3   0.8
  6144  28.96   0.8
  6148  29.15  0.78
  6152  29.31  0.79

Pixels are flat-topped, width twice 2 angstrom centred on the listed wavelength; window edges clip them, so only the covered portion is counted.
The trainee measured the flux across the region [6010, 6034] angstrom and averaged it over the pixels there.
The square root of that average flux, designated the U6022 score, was 5.46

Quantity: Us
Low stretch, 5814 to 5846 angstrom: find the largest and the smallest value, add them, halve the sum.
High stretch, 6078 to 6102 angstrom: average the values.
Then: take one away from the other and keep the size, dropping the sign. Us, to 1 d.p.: 2.0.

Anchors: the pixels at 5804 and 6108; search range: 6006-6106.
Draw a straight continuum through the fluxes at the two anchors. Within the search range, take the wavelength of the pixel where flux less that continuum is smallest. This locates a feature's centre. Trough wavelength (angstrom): 6100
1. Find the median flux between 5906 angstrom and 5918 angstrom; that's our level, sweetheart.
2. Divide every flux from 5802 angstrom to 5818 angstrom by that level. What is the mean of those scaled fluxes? 1.03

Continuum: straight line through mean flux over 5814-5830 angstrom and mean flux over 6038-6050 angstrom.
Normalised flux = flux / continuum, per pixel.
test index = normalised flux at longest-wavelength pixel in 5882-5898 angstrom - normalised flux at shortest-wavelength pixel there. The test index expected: -0.173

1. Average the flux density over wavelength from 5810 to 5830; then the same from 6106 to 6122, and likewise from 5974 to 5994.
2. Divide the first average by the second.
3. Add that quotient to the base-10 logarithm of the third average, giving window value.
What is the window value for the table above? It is 2.58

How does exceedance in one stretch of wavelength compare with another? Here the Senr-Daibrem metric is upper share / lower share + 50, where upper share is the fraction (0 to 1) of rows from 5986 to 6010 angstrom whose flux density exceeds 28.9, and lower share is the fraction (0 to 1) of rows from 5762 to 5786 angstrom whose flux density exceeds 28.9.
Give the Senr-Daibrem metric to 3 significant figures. 51.0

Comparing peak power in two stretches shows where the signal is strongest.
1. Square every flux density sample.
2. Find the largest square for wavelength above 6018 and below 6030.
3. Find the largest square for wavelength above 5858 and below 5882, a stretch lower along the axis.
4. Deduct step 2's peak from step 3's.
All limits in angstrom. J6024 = 79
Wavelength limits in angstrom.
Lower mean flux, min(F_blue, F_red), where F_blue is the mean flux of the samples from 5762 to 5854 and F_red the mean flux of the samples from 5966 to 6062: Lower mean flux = 29.9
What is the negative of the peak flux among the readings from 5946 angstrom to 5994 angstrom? -31.1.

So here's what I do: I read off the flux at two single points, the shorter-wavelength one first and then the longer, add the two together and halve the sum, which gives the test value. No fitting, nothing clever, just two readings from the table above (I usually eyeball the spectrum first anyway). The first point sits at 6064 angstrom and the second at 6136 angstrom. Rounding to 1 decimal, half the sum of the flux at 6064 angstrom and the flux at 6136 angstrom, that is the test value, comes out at 27.7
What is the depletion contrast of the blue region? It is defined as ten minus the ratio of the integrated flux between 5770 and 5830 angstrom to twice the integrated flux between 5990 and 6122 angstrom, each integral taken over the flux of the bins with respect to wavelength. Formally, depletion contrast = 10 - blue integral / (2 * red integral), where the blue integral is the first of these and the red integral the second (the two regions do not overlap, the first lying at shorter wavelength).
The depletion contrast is 9.76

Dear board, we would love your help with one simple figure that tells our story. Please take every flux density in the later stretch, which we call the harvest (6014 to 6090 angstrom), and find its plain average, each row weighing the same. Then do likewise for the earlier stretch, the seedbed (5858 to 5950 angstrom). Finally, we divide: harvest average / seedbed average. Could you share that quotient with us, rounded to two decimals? 1.04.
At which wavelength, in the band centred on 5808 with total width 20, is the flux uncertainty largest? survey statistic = 5800 angstrom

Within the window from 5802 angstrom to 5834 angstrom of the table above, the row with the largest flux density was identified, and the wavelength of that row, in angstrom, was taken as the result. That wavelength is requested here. 5824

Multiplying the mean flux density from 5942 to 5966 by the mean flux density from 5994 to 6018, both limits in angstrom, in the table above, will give 872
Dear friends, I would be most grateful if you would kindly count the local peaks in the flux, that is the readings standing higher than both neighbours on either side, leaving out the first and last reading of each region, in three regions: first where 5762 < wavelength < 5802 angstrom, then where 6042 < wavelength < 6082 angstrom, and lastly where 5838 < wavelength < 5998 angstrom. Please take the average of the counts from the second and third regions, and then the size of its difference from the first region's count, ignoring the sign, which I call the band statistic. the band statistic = 3.0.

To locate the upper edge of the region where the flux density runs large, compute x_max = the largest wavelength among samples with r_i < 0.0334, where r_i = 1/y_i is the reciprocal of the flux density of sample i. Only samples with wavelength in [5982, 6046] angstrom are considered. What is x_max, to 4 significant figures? 6044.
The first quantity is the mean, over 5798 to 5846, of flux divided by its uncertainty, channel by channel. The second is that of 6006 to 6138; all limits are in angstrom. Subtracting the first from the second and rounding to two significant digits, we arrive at 15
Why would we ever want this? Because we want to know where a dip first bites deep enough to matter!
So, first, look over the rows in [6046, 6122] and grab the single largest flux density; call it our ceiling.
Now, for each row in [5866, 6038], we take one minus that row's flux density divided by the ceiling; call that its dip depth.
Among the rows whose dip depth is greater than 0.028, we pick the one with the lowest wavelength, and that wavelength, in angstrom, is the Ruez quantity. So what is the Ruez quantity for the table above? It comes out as 5868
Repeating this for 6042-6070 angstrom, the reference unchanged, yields 6048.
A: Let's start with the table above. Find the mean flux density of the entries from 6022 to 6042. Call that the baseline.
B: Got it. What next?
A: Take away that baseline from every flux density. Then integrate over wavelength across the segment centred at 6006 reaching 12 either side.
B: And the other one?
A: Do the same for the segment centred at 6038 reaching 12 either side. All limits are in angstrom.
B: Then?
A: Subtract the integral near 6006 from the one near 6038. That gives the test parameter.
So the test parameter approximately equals 26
